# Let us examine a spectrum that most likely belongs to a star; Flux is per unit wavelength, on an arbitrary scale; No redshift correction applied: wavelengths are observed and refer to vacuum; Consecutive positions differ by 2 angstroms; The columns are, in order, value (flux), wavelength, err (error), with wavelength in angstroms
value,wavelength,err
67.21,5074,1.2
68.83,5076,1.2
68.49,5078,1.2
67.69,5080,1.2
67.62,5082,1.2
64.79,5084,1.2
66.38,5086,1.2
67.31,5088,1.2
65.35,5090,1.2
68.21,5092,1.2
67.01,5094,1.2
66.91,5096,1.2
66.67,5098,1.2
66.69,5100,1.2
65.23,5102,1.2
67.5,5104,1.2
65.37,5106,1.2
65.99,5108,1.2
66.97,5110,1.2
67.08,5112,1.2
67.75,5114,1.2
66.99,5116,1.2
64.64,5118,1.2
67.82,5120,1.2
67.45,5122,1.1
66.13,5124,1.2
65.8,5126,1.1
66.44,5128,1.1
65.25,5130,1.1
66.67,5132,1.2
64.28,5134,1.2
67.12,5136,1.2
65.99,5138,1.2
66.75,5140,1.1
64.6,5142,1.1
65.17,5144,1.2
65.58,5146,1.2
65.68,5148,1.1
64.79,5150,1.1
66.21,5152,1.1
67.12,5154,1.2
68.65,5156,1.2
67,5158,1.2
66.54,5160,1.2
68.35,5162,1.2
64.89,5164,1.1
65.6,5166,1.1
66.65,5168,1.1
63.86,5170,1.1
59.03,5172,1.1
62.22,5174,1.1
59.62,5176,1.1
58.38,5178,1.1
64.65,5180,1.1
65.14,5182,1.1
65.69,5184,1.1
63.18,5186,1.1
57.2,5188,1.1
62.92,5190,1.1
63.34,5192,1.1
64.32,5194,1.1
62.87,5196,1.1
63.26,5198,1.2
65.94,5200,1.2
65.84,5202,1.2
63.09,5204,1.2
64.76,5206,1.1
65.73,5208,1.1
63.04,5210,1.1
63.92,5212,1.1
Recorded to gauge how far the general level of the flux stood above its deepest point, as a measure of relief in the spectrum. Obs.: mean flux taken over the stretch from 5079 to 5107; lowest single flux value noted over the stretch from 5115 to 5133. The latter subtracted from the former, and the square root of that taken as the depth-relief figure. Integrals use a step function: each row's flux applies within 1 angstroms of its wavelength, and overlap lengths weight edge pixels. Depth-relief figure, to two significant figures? 1.4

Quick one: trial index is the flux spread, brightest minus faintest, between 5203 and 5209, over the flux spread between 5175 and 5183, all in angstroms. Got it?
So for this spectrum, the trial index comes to 0.4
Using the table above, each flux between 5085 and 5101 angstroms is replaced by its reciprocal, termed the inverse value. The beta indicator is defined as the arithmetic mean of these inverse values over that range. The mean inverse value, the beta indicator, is 0.0150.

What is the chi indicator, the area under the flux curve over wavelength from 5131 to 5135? 262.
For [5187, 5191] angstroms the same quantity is 240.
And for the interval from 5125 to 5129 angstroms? 264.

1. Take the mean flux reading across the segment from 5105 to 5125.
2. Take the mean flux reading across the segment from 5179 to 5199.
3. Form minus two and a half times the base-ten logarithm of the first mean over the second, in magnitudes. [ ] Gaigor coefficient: -0.056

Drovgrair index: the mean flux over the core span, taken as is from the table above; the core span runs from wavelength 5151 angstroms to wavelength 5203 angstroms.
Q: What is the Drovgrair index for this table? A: 64.2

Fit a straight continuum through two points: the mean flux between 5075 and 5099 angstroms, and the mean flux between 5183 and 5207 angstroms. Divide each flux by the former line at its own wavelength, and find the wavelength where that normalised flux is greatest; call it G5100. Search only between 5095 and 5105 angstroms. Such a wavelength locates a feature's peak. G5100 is 5104 angstroms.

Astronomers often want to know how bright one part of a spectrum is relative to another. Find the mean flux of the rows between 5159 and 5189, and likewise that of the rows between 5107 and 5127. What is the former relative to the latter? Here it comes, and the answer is 0.95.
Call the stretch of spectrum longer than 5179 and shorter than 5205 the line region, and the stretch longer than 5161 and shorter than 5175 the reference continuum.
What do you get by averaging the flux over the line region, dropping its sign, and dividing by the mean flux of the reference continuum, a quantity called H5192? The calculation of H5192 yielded 0.989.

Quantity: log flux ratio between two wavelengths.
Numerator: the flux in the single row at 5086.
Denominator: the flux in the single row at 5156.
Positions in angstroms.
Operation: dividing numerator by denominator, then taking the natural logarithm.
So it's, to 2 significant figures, -0.034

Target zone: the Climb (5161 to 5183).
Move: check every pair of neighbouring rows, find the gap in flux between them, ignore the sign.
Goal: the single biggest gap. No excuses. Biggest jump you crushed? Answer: 6.27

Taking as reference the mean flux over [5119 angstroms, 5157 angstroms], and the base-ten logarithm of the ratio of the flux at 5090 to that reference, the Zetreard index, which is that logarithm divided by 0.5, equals -0.011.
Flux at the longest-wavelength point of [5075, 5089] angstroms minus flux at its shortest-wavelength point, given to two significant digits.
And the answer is -1.5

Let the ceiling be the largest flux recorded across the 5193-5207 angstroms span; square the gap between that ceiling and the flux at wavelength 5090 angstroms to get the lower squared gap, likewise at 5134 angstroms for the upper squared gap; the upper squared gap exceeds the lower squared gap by 2.4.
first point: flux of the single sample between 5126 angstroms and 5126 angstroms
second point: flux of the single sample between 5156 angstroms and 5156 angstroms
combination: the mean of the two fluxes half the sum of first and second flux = 67.2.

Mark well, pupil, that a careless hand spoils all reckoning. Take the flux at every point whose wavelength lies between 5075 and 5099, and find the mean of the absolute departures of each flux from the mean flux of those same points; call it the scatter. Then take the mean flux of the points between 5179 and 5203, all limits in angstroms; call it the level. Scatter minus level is -62.8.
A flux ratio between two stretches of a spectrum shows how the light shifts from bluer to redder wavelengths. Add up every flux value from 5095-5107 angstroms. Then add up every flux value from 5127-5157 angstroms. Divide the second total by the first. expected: 2.5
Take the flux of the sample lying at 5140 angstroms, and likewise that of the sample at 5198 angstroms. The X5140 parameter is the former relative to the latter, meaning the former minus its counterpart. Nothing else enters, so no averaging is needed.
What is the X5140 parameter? 3.5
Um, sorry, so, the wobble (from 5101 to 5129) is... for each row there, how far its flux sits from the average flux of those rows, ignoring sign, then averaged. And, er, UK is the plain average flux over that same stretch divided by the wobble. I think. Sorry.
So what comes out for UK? 78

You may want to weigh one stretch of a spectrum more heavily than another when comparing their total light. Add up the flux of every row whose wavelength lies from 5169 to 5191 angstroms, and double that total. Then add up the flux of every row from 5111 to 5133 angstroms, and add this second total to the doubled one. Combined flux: 2096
